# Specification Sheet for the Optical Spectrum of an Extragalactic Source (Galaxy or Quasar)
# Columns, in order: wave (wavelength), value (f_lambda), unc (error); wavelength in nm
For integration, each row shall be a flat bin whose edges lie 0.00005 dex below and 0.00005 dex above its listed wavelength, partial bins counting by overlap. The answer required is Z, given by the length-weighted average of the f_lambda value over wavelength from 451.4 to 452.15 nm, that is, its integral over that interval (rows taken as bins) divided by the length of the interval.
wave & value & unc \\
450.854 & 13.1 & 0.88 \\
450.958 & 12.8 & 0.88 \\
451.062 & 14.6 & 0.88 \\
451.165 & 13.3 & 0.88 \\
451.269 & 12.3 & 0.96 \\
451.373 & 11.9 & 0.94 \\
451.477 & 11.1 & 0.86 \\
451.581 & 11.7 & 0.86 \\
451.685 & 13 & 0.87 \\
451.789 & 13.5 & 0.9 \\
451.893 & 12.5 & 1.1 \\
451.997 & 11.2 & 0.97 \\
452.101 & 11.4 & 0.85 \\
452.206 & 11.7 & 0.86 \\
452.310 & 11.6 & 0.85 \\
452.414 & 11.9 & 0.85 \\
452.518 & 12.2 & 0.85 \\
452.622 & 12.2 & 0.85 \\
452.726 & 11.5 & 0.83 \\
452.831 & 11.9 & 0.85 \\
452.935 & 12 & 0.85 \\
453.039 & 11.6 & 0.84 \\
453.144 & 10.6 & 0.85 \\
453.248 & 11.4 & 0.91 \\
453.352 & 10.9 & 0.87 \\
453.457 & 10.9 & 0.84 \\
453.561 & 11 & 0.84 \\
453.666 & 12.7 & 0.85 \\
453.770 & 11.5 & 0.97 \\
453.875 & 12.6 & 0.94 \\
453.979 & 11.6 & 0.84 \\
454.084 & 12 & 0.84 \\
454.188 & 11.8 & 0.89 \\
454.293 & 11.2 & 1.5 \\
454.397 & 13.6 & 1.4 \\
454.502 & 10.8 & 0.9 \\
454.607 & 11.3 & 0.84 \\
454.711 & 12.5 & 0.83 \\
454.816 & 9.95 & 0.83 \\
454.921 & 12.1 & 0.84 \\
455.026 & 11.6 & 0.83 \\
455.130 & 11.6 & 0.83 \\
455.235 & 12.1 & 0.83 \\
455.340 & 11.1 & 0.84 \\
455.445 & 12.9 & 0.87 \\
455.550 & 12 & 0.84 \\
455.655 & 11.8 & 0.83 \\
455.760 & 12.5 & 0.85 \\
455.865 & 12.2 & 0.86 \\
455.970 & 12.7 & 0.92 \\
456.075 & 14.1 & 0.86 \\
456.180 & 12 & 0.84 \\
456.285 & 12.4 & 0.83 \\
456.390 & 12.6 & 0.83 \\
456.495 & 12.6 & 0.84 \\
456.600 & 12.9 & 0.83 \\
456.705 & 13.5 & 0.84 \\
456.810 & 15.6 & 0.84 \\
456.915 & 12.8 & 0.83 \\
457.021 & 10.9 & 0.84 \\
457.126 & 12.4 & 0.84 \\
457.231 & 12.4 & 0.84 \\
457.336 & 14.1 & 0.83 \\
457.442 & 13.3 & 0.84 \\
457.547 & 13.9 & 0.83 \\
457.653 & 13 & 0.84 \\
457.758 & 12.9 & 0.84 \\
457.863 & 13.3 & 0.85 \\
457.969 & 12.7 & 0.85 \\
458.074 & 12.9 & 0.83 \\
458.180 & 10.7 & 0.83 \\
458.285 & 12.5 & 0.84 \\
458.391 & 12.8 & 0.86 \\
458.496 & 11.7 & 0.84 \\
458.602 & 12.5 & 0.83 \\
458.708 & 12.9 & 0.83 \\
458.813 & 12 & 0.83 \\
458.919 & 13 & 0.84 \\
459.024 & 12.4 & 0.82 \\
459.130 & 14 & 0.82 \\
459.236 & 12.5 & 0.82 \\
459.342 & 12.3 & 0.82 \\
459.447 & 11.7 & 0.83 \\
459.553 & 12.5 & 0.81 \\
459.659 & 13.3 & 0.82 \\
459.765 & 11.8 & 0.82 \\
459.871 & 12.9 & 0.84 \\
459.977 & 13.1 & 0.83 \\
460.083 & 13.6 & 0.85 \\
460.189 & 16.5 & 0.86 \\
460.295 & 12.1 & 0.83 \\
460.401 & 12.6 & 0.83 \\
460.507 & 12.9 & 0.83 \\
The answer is 12.1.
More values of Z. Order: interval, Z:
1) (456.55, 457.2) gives 13.0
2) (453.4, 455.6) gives 11.8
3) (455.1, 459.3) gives 12.7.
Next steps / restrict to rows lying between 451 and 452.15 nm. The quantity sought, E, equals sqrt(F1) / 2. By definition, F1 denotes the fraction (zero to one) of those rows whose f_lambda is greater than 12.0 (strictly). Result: 0.37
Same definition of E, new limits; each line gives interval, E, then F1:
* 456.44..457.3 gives 0.47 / 0.9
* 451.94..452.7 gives 0.27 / 0.3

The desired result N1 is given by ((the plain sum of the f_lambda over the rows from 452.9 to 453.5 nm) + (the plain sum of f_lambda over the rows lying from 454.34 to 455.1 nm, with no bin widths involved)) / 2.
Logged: 75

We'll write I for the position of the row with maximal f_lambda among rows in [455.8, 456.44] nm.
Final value 456.075 nm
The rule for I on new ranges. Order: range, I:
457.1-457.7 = 457.336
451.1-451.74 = 451.165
